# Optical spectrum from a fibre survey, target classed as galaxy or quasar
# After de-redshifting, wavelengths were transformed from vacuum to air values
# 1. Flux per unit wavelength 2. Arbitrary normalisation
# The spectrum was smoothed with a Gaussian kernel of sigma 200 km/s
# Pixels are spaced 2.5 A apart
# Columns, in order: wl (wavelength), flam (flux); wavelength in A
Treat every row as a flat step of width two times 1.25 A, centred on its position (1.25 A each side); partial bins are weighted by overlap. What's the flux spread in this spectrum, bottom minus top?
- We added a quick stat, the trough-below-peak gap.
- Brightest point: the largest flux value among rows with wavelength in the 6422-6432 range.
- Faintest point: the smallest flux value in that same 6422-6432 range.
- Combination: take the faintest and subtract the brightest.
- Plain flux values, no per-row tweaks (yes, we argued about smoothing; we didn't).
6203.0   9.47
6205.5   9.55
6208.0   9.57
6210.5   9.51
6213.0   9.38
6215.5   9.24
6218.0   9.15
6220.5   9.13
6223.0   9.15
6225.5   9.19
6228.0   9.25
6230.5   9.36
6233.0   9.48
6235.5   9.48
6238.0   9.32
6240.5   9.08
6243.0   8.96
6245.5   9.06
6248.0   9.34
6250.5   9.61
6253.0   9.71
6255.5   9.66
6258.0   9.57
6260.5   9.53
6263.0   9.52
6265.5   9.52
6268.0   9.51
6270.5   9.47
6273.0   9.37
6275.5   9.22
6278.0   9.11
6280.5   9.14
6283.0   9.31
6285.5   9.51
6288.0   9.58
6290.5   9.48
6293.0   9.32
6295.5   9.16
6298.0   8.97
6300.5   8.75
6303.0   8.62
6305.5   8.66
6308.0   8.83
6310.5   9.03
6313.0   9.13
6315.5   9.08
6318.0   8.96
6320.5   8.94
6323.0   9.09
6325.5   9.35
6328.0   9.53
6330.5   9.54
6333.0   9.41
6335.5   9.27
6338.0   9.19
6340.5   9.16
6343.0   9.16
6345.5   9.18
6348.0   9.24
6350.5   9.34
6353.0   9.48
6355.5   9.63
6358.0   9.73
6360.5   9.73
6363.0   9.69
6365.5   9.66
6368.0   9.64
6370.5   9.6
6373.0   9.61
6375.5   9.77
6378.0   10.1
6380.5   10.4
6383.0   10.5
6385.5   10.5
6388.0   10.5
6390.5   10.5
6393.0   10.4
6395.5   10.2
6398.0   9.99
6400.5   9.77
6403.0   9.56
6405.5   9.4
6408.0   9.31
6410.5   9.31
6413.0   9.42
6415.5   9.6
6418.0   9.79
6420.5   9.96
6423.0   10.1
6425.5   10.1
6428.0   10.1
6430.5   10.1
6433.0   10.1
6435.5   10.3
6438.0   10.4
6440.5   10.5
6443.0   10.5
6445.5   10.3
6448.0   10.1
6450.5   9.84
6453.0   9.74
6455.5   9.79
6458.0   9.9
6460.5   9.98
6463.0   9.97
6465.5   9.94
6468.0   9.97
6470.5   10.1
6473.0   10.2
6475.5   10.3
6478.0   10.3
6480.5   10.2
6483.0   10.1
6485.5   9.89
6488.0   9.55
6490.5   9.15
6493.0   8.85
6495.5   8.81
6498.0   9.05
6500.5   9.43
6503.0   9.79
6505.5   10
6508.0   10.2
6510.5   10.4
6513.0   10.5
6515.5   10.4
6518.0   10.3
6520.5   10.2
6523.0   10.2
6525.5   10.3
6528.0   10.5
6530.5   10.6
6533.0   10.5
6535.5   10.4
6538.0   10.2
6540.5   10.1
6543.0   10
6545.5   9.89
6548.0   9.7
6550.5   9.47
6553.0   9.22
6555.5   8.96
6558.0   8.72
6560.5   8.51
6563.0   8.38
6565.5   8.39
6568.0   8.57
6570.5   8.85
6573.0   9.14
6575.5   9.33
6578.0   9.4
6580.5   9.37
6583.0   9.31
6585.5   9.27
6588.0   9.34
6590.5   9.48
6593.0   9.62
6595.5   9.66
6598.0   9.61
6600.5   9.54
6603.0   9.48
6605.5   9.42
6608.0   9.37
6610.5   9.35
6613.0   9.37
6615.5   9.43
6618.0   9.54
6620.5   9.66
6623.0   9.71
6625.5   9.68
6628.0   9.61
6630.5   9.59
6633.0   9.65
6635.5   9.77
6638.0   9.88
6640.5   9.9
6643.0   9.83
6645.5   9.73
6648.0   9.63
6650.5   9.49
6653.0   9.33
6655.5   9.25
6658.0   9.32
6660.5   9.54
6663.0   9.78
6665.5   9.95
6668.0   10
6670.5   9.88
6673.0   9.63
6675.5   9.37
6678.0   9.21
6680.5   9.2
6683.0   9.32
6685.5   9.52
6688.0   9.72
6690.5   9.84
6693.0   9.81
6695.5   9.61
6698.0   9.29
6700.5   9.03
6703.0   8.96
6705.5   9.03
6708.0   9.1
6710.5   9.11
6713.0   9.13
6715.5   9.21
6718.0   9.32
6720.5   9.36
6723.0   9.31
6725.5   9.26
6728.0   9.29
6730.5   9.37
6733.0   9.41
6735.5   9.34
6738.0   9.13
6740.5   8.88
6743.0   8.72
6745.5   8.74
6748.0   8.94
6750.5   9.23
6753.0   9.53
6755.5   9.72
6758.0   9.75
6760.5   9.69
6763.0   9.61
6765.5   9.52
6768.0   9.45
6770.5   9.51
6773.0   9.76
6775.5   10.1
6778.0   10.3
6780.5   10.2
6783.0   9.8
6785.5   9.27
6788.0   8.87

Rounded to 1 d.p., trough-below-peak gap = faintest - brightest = 0.0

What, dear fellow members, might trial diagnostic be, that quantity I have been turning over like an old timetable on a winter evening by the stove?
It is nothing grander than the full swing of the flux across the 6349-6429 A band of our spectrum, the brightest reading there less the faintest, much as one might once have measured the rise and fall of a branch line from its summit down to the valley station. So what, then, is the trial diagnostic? 1.2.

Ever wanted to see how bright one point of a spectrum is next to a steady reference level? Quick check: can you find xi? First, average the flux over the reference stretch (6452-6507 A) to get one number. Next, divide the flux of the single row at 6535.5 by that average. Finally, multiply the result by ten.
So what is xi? 10.6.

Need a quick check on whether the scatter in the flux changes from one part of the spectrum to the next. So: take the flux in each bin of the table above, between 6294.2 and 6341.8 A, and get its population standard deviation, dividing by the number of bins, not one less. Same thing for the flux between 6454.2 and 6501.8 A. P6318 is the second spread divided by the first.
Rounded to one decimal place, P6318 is 1.8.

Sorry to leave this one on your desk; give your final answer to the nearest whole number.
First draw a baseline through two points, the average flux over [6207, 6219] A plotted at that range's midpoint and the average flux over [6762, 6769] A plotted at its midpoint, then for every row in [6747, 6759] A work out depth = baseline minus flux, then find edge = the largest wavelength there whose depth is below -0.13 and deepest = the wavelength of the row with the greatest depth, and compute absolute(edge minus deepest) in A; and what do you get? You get 10 A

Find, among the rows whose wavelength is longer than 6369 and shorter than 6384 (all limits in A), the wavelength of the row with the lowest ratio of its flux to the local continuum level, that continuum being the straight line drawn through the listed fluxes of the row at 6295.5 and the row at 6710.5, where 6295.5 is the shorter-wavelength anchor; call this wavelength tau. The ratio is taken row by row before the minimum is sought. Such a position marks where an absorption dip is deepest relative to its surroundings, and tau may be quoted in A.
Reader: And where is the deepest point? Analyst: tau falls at 6370.5 A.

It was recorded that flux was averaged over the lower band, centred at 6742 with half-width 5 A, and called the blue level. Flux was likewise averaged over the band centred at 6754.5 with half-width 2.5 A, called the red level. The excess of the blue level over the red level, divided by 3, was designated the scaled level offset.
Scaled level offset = -0.3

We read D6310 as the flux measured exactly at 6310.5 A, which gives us 9.03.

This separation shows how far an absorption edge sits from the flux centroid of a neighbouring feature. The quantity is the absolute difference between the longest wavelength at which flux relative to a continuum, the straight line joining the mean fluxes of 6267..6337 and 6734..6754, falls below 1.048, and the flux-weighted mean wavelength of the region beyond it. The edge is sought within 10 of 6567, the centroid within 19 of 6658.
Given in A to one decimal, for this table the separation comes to 82.5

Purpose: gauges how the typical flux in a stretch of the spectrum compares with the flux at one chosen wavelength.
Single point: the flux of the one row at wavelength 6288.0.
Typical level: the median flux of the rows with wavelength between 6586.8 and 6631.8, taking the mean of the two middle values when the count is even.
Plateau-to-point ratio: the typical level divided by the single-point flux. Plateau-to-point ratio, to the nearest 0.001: 0.996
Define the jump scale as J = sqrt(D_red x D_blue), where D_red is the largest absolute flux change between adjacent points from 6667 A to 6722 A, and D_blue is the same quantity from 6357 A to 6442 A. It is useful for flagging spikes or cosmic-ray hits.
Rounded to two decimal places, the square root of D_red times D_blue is 0.32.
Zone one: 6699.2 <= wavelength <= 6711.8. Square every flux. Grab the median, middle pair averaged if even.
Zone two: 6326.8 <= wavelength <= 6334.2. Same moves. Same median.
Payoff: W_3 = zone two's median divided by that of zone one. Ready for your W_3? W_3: 1.11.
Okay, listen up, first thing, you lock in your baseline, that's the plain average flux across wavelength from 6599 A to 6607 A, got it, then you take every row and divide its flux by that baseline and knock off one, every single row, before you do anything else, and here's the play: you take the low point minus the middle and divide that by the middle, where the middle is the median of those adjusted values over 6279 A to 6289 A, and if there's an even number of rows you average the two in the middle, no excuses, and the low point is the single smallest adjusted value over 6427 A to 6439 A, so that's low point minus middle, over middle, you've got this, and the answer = -10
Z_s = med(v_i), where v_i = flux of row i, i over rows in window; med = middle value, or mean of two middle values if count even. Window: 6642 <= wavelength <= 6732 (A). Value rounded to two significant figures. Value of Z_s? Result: 9.3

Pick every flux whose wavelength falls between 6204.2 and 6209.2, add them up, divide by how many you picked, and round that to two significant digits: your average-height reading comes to 9.6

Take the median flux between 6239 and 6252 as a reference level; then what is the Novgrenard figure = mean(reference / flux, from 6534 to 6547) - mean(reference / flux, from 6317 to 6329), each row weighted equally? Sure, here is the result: -0.093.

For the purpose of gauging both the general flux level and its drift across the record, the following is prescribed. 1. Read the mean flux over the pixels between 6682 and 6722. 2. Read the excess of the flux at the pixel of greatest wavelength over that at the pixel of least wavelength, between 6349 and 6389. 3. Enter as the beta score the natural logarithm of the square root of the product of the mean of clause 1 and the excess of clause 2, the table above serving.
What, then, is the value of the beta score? 1.2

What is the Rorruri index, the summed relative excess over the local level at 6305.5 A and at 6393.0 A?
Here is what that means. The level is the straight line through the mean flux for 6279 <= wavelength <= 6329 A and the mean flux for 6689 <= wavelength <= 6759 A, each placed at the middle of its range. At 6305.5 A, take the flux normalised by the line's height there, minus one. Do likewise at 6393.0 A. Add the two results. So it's 0.086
